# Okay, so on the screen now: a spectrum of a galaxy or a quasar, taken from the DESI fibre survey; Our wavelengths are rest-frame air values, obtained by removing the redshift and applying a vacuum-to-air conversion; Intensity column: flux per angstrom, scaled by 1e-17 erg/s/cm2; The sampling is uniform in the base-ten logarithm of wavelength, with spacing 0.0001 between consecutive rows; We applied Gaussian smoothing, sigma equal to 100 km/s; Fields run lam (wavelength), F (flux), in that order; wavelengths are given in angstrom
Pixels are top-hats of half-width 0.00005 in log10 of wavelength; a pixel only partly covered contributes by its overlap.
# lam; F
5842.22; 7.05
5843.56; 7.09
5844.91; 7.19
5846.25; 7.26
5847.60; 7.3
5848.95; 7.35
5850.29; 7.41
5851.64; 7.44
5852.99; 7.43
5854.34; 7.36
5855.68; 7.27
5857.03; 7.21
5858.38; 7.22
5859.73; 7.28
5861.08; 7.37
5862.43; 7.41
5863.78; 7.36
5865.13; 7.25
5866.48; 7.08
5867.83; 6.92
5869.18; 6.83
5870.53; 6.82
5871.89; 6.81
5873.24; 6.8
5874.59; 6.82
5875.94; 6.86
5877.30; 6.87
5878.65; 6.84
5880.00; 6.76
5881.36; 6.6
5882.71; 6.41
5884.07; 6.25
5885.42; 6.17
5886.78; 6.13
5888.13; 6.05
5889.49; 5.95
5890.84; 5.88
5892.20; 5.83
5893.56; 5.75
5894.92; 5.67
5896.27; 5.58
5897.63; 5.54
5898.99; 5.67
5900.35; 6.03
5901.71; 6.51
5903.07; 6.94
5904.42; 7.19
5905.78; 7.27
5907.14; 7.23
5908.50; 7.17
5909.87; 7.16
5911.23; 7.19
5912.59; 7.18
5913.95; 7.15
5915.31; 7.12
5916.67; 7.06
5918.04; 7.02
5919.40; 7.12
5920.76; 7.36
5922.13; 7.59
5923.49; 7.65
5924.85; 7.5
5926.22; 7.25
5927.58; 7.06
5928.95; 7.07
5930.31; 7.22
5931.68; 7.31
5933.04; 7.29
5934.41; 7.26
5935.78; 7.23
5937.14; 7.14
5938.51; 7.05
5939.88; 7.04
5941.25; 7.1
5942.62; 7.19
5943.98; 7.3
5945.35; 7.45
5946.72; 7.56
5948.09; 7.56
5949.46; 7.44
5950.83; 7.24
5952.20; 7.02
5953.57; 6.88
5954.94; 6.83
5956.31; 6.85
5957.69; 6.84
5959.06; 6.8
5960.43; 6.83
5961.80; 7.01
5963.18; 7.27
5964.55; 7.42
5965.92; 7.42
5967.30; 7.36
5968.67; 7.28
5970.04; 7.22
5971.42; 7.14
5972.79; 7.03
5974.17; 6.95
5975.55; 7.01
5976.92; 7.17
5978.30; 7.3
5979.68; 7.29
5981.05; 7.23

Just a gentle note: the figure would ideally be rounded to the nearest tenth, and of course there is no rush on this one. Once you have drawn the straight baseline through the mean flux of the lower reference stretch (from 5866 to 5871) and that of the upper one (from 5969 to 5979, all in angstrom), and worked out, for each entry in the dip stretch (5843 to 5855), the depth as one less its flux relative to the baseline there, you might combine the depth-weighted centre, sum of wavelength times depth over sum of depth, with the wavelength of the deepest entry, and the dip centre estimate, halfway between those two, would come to 5846.6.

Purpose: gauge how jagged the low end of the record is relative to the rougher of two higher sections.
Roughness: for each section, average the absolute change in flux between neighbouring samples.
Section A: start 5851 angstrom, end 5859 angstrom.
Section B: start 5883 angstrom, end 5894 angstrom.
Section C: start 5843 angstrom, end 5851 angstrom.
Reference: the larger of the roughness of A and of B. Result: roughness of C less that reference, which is -0.007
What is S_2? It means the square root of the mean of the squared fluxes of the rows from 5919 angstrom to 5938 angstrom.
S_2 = 7.29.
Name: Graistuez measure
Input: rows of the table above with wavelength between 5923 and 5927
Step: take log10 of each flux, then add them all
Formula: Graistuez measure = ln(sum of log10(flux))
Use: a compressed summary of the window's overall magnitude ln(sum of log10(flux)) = 0.963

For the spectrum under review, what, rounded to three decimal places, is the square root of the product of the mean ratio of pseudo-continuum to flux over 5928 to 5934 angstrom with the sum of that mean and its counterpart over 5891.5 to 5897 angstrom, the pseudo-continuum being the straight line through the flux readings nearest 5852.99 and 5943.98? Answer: 1.529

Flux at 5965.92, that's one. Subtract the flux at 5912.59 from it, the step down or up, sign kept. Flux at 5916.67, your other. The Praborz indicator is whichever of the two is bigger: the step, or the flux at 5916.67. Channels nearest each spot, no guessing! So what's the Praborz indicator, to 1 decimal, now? 7.1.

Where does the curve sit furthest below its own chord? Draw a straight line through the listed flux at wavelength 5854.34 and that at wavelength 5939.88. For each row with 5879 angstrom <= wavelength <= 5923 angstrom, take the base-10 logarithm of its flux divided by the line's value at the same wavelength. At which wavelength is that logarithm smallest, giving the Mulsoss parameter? 5897.63 angstrom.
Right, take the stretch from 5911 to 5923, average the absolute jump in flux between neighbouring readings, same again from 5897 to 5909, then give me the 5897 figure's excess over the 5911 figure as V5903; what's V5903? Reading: 0.14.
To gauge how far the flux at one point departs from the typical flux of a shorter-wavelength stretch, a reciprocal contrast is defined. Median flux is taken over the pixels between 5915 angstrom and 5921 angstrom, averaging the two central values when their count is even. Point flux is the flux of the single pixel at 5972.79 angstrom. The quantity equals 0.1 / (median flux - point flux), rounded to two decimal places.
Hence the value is 1.11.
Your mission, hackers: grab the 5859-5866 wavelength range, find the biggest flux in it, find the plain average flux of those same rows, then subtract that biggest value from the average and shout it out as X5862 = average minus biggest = -0.08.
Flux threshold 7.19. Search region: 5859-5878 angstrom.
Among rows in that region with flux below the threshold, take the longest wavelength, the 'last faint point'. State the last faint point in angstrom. 5877.30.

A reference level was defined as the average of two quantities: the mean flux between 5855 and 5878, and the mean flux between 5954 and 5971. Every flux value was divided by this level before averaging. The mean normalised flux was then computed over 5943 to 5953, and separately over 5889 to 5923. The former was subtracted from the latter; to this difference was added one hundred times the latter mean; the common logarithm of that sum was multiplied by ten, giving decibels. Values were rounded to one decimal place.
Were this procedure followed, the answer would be 19.7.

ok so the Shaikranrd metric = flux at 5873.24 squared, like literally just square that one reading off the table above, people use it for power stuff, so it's 46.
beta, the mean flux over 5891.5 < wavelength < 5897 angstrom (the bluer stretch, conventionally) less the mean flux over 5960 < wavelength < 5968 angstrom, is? -1.5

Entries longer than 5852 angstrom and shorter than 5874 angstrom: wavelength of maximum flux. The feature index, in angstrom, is 5852.99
